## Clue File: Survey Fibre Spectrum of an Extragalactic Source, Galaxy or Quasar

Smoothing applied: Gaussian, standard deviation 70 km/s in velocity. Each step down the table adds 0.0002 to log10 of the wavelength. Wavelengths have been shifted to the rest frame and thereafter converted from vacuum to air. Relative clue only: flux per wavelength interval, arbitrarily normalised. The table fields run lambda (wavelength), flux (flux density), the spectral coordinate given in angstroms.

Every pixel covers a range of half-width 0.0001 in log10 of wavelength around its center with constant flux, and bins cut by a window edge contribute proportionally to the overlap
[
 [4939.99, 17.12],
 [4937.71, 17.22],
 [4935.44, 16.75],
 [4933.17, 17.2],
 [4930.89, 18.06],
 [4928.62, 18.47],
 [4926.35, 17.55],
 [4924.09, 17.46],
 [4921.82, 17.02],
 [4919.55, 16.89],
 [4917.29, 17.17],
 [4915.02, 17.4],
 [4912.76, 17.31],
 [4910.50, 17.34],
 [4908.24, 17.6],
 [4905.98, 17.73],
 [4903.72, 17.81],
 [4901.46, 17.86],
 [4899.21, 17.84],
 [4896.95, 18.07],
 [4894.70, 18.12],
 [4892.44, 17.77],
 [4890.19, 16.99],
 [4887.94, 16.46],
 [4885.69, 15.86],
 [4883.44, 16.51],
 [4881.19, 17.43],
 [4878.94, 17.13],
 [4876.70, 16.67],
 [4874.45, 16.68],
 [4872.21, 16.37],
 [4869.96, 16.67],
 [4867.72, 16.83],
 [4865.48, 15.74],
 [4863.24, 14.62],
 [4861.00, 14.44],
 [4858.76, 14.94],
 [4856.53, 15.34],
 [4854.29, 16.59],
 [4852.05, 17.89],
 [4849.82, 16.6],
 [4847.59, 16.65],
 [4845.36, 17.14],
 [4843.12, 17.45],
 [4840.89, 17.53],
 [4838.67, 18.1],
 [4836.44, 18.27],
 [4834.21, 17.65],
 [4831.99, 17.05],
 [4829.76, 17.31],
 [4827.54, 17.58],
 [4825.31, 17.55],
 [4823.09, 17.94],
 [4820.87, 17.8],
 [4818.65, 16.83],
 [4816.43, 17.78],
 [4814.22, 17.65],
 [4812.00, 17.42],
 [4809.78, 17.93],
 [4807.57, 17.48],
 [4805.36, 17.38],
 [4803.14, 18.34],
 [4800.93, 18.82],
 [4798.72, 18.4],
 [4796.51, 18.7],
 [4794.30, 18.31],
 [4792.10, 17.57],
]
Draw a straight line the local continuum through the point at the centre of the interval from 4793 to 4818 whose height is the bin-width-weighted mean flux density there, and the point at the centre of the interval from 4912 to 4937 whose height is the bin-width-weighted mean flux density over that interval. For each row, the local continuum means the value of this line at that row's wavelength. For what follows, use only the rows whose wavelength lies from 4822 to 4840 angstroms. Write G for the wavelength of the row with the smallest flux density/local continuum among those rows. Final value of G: 4831.99 angstroms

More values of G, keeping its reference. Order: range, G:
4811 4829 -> 4818.65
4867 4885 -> 4872.21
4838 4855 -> 4849.82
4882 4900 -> 4885.69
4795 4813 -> 4805.36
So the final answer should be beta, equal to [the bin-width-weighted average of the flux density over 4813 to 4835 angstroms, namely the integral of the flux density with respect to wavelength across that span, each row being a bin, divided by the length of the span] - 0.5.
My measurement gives 17.0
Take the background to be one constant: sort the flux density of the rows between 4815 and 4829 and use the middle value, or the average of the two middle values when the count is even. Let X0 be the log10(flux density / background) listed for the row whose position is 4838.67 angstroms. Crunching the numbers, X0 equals 0.010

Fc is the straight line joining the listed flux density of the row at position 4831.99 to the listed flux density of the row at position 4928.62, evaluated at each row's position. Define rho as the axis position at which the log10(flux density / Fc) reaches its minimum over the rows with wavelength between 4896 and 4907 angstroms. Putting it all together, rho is 4905.98 angstroms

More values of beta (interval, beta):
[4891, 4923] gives 17.1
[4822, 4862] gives 16.5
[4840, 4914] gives 16.3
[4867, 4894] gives 16.3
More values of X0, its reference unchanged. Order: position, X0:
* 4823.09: 0.006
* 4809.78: 0.006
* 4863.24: -0.083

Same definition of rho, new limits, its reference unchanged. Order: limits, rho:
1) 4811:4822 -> 4818.65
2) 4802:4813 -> 4812.00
